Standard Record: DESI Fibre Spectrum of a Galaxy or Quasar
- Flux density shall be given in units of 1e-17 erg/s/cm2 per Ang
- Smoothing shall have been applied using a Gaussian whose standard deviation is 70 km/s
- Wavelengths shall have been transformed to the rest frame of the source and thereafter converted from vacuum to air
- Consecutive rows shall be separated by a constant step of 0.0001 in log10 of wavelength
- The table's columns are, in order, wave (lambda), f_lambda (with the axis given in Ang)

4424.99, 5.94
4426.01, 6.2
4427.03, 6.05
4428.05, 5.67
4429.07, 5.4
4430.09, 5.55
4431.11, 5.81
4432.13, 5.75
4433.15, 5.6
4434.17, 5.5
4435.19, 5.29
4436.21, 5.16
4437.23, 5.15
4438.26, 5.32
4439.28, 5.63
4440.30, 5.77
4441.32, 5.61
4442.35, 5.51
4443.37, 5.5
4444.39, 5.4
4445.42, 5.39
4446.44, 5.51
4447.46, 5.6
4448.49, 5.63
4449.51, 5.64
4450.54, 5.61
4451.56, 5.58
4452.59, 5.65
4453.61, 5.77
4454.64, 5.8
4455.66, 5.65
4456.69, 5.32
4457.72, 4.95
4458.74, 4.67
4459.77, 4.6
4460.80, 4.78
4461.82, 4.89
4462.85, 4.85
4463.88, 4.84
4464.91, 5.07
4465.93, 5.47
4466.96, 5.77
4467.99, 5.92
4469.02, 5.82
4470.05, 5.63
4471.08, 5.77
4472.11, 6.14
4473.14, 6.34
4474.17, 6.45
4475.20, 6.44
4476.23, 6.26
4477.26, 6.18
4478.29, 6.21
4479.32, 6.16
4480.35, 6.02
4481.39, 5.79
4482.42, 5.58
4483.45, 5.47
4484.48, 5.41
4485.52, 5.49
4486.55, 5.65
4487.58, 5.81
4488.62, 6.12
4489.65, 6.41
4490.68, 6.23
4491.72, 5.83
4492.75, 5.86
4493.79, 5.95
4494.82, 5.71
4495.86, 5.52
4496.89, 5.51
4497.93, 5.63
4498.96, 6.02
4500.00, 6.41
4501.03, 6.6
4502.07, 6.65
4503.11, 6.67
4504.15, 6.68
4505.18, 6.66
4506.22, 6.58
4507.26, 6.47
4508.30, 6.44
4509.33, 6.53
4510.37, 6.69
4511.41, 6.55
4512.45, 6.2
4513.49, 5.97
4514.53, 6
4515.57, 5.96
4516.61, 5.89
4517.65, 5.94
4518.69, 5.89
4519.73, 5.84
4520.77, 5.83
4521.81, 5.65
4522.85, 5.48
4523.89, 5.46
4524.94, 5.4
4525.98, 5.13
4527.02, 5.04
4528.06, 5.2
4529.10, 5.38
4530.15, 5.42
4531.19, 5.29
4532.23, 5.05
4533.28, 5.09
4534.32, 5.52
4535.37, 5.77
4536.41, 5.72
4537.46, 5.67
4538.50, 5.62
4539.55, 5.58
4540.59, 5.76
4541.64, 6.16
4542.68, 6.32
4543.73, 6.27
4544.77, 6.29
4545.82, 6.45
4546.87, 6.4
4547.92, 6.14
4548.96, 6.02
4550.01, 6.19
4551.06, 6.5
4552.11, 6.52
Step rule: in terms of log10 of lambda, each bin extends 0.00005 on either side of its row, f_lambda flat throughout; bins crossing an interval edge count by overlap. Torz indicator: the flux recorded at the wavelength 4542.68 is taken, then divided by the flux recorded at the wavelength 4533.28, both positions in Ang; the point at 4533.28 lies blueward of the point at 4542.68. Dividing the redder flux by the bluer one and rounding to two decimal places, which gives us 1.24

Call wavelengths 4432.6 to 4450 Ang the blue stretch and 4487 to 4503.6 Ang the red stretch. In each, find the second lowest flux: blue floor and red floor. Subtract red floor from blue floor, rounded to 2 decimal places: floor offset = -0.36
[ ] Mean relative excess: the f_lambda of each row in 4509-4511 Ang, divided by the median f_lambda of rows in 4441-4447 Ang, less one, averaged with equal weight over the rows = 0.201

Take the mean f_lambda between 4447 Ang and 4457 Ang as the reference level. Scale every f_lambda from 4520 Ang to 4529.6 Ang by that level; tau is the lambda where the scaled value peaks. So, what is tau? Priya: 4520.77 Ang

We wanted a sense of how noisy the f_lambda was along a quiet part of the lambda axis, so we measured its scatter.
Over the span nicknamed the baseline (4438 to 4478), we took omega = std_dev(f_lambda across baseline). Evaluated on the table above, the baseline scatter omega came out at 0.47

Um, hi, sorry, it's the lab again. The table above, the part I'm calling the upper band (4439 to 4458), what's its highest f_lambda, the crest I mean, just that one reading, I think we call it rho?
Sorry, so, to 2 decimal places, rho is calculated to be 5.80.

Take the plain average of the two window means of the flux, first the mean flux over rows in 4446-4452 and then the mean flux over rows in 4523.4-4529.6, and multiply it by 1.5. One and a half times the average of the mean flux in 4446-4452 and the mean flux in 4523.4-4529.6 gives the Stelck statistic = 8.15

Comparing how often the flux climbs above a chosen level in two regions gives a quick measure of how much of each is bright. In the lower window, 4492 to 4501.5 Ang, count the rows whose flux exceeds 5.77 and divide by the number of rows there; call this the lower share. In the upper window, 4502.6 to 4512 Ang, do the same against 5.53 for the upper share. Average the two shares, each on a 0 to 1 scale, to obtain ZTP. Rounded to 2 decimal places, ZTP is 0.78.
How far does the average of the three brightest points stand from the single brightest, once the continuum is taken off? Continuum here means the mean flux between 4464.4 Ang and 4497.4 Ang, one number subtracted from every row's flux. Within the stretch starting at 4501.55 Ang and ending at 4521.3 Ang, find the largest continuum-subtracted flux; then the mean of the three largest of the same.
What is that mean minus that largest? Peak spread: -0.010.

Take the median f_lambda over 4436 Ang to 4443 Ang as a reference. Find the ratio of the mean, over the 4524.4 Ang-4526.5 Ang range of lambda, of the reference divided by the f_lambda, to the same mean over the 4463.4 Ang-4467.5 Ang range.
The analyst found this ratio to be 1.00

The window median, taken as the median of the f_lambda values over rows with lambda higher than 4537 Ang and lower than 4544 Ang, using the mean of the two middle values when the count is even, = 5.8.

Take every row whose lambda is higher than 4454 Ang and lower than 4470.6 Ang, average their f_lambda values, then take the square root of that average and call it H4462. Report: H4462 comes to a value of 2.29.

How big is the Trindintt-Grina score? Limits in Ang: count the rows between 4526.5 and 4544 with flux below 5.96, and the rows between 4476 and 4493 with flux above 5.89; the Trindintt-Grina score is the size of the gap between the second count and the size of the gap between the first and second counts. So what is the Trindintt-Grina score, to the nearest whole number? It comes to 2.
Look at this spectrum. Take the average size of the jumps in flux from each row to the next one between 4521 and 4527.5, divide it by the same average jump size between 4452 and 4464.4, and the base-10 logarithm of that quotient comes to -0.10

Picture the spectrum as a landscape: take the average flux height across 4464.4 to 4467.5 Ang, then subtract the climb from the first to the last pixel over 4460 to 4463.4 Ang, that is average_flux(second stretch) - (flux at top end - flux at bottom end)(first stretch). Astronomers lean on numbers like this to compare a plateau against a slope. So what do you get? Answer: 5.4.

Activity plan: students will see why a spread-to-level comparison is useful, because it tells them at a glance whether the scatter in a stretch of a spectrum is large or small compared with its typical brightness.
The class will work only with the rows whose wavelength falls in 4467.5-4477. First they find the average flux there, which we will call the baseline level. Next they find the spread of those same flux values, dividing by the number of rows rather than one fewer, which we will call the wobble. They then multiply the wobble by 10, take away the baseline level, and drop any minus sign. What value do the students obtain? 3.2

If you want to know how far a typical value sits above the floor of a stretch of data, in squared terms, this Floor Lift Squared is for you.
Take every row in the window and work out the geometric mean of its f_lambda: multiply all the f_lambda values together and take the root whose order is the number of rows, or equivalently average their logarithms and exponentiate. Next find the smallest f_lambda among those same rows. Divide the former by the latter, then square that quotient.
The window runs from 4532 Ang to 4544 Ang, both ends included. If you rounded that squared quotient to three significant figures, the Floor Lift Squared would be 1.27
